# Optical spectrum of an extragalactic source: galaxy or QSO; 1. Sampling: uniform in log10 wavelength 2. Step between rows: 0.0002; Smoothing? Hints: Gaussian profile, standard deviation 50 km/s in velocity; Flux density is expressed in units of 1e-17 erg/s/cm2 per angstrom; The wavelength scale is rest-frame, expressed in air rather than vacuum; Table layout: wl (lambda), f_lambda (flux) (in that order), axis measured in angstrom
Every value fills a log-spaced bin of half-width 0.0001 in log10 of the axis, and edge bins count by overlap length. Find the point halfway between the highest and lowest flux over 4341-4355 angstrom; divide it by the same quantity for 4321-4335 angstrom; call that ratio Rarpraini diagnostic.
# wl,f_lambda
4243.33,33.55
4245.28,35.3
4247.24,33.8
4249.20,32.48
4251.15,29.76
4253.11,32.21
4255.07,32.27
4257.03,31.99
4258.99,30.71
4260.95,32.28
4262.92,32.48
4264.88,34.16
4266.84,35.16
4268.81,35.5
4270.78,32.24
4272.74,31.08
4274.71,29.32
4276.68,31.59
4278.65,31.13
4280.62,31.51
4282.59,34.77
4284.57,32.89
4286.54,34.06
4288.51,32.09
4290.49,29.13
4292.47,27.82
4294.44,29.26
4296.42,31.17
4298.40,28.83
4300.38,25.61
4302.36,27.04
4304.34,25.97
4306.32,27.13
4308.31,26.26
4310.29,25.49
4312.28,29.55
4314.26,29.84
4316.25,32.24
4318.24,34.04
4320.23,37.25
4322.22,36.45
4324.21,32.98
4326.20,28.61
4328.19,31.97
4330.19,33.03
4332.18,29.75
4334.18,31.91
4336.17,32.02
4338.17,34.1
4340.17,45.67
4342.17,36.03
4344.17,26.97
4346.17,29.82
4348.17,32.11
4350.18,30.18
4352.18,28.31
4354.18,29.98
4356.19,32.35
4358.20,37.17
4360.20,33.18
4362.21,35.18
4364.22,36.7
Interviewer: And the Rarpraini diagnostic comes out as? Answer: 0.97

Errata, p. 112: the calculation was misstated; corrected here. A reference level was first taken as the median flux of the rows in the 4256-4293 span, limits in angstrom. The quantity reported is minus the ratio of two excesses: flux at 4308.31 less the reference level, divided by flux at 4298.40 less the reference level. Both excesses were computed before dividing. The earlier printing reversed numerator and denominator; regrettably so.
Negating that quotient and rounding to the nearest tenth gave -1.8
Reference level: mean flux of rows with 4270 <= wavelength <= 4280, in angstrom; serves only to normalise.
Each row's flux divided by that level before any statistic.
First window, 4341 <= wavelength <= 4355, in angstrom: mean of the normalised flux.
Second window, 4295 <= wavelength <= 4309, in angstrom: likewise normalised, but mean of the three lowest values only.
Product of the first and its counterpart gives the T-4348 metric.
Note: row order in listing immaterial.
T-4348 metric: 0.82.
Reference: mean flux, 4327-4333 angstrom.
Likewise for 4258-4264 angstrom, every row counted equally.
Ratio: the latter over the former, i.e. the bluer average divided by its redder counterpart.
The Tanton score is 1.01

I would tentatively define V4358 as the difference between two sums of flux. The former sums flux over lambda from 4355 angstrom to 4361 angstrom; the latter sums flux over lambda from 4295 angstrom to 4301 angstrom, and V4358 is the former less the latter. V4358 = 17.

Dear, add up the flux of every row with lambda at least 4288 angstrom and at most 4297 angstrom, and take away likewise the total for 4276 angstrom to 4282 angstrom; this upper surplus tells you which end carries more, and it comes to 55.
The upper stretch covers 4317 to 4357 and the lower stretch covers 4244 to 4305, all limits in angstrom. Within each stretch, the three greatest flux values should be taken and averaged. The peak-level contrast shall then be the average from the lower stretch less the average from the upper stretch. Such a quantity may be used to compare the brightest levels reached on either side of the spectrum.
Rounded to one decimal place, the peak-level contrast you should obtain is -4.5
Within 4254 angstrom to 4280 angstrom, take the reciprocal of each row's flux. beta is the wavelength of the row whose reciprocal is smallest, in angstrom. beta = 4268.81 angstrom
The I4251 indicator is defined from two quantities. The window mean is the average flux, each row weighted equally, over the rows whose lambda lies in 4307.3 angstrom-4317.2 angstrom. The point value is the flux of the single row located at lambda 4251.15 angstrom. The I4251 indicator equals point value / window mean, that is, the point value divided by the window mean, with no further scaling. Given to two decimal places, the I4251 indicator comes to 1.04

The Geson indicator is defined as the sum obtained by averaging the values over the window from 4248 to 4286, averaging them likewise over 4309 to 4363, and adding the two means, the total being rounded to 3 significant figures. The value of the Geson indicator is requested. 64.7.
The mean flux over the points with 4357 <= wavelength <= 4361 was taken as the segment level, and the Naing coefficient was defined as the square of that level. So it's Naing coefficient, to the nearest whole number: 1237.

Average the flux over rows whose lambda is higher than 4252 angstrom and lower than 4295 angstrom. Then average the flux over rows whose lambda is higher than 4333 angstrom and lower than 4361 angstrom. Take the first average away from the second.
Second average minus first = 1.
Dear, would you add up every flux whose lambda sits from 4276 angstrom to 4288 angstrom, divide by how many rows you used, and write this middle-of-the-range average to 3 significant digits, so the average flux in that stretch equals 32.7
